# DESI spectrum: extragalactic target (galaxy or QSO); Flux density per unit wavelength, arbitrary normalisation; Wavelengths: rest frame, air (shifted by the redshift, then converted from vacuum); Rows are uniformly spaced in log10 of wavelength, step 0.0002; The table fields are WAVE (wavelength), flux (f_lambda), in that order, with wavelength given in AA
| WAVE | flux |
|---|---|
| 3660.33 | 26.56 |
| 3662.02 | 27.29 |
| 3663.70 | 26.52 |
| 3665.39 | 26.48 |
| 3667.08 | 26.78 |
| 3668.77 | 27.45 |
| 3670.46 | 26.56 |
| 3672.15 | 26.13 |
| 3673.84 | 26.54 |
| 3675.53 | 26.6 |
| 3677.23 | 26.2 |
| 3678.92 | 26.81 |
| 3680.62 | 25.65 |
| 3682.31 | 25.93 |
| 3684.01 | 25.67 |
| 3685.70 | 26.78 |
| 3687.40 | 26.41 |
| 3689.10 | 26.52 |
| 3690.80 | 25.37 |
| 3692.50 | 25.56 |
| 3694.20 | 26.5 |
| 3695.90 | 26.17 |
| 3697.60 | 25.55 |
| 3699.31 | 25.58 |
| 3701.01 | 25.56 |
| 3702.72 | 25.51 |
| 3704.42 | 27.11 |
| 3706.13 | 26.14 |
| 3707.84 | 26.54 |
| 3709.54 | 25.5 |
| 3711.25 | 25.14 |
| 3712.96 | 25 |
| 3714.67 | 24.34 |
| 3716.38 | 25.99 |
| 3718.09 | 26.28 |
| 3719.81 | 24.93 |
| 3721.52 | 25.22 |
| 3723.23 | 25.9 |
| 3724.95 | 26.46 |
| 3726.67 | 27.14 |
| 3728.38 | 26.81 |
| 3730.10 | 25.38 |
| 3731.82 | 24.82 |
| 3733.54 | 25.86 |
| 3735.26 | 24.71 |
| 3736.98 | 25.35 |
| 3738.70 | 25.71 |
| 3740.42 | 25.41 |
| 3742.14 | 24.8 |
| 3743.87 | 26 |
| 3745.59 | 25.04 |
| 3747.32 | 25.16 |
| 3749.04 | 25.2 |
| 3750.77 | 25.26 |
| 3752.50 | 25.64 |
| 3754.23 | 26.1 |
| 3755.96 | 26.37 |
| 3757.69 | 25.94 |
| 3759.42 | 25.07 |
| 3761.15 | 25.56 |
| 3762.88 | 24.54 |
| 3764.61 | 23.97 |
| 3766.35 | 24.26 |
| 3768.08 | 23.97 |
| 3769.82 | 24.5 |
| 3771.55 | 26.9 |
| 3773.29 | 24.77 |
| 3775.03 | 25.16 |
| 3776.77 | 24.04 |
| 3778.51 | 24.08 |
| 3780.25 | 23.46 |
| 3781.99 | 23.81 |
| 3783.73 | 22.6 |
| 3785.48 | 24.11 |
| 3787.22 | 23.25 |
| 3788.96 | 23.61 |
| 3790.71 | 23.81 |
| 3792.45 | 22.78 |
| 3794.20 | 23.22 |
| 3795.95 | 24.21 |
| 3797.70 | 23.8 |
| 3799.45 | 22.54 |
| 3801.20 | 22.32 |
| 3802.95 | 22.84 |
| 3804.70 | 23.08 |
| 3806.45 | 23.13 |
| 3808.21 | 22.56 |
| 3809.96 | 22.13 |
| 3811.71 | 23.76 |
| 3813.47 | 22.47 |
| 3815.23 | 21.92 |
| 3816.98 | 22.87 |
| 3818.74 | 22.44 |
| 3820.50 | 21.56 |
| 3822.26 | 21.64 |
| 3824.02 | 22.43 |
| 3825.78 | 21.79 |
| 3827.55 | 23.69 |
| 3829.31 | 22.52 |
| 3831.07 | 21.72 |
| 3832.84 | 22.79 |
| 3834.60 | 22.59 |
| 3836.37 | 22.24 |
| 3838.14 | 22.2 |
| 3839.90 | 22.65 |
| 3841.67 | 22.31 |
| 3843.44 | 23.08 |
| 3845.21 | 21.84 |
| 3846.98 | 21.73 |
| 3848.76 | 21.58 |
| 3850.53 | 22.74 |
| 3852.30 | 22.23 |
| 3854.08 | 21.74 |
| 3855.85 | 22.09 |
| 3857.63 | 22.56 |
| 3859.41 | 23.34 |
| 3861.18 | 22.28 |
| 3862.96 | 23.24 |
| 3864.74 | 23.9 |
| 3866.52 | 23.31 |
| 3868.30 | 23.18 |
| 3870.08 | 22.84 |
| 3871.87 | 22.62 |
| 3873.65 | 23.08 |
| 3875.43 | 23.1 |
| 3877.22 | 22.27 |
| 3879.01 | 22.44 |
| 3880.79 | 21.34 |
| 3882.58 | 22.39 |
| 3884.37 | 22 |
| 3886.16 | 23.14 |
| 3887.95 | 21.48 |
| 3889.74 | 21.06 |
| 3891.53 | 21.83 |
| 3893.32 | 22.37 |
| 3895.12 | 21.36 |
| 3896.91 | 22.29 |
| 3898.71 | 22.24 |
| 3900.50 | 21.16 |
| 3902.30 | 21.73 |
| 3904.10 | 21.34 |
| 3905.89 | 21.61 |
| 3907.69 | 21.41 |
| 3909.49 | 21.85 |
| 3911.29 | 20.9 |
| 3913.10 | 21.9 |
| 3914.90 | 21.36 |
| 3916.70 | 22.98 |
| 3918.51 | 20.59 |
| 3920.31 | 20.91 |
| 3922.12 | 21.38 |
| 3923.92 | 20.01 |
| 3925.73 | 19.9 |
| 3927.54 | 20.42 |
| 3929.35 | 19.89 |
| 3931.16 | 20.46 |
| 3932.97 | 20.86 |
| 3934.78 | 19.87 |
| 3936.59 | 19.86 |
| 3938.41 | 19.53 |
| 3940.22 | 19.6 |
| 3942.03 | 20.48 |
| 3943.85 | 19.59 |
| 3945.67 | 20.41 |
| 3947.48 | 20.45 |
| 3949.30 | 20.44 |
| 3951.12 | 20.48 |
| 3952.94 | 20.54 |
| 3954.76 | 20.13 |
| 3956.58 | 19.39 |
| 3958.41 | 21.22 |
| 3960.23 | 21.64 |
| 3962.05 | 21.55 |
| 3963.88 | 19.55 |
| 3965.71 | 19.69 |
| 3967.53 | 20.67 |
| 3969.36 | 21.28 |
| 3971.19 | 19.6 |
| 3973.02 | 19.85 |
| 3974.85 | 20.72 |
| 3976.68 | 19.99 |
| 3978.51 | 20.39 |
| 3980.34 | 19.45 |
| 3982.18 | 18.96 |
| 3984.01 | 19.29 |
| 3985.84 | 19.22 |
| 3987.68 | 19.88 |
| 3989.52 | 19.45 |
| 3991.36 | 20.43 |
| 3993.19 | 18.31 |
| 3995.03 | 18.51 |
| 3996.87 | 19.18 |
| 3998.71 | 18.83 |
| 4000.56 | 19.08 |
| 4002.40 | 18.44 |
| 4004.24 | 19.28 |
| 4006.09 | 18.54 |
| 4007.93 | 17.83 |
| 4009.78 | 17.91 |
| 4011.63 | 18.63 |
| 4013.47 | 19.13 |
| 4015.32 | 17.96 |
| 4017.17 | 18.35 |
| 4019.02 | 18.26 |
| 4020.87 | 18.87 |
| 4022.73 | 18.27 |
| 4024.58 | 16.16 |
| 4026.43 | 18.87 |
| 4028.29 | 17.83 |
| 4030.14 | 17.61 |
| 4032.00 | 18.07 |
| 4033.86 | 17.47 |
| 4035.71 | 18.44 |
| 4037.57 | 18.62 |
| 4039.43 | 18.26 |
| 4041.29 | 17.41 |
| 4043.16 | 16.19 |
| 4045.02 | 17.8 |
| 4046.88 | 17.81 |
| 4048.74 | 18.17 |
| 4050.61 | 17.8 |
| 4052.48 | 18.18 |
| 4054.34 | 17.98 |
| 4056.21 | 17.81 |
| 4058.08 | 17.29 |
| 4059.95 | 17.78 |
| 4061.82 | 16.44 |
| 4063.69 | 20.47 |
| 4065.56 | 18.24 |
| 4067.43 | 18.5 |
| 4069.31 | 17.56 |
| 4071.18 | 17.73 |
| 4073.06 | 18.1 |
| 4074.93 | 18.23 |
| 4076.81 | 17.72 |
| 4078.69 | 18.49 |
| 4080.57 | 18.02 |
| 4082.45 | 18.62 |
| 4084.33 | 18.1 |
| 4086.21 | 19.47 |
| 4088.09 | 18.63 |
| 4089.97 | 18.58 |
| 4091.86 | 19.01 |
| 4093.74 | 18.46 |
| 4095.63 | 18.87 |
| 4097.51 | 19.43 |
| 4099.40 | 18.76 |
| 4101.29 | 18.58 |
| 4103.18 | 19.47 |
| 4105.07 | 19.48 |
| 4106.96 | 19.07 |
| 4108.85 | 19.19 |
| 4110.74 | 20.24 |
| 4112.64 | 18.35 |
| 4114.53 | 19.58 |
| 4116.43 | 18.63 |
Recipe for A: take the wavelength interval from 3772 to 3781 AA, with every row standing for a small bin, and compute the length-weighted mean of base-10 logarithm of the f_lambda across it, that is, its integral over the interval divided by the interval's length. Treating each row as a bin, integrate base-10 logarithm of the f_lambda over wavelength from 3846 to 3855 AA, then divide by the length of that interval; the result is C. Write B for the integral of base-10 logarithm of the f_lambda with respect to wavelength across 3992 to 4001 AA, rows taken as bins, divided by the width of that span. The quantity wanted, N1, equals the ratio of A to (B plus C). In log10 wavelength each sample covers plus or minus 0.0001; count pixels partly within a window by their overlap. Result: 0.530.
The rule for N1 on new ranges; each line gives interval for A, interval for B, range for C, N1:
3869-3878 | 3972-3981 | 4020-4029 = 0.531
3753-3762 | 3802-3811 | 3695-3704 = 0.510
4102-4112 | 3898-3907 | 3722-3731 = 0.468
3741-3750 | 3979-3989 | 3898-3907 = 0.534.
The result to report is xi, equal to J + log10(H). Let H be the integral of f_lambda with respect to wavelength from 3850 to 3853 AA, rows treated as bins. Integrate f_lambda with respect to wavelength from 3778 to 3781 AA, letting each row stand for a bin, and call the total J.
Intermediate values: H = 67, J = 71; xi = 73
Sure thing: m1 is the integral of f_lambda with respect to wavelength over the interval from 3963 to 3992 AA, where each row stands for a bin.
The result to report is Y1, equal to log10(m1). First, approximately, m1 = 577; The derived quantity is 2.76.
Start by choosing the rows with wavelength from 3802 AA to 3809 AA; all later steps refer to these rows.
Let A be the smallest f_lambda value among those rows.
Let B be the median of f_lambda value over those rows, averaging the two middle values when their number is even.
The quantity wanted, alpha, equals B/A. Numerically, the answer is 1.02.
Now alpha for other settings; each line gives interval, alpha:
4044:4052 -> 1.00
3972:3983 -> 1.05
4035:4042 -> 1.05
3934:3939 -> 1.02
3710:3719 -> 1.03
